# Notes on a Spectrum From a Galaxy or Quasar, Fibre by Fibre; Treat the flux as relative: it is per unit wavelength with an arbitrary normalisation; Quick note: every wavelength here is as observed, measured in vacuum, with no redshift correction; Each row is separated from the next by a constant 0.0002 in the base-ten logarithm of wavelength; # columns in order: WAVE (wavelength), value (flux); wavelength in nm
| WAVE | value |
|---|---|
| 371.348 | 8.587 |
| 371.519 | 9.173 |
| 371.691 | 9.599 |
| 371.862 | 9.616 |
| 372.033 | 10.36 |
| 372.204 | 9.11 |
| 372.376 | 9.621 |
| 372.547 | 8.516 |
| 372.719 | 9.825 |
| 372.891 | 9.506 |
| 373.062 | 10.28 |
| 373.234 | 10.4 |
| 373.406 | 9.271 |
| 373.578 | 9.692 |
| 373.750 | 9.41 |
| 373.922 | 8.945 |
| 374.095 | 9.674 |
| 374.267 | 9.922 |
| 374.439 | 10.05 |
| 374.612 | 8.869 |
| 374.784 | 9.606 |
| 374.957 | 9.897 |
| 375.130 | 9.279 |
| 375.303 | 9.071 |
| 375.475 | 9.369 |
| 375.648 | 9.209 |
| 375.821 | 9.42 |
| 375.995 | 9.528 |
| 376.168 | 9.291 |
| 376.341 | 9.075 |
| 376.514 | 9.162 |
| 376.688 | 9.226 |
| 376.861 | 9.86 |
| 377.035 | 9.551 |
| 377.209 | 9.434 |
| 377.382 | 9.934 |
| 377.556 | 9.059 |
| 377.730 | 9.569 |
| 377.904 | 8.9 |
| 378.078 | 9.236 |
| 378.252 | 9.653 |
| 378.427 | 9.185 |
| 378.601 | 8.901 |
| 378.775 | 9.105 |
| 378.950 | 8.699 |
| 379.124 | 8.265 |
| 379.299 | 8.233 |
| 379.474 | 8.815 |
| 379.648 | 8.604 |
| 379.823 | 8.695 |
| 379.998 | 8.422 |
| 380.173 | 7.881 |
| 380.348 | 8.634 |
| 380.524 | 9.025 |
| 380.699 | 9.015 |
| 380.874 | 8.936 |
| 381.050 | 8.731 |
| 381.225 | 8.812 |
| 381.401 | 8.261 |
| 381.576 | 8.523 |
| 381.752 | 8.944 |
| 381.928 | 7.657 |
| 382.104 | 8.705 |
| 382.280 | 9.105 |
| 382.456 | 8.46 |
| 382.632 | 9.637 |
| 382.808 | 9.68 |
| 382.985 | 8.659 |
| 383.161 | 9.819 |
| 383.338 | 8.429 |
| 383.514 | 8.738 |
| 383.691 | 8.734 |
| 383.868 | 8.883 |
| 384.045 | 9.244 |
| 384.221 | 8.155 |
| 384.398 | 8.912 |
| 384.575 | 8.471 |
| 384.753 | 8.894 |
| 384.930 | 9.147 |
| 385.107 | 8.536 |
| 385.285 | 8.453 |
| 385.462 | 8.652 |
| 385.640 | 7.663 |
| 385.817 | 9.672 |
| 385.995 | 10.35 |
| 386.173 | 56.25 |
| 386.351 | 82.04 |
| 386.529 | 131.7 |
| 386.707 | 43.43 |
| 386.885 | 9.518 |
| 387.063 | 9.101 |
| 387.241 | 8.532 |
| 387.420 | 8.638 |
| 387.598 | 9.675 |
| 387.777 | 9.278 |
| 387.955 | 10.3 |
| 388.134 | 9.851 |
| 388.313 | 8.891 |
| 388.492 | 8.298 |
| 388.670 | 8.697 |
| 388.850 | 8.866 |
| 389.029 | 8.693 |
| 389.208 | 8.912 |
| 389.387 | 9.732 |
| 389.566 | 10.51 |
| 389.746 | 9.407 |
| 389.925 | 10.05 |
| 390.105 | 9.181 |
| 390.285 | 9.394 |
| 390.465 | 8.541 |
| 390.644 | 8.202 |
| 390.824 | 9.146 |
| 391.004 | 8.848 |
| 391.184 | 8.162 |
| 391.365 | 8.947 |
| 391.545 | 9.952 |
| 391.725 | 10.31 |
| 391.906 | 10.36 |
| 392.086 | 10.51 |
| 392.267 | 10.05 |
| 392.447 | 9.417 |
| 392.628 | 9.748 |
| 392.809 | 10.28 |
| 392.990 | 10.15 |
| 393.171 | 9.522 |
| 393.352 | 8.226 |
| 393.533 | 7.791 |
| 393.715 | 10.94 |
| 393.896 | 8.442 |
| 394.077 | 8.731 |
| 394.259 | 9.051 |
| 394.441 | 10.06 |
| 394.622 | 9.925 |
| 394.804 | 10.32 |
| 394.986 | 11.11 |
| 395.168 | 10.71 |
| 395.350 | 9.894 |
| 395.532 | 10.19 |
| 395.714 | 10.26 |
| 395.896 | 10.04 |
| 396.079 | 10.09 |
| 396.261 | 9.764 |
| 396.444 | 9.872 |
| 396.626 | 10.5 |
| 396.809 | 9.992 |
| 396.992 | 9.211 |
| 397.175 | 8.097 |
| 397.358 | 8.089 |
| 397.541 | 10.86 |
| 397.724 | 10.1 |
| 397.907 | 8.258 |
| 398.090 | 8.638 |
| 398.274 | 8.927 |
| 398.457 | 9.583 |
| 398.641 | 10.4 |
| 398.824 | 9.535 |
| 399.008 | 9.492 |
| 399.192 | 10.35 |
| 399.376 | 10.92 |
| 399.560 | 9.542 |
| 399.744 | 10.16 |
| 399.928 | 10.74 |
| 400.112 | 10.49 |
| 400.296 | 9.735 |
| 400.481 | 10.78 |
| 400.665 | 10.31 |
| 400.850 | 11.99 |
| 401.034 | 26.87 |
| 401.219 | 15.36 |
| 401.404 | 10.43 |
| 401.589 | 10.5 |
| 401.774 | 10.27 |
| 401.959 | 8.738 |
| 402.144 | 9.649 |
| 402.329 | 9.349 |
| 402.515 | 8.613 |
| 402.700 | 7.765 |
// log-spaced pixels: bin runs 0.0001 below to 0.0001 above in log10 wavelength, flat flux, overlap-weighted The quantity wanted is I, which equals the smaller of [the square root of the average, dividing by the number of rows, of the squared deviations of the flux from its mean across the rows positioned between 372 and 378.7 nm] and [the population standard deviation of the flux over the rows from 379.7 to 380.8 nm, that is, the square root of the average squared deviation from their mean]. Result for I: 0.39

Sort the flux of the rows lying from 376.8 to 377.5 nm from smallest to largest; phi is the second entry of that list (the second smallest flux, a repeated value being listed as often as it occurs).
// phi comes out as 9.551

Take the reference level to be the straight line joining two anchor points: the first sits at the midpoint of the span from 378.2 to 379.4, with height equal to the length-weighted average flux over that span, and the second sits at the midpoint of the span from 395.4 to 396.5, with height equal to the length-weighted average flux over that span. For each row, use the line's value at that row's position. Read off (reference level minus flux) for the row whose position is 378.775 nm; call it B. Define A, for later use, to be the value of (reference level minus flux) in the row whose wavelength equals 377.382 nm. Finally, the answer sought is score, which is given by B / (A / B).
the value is -0.06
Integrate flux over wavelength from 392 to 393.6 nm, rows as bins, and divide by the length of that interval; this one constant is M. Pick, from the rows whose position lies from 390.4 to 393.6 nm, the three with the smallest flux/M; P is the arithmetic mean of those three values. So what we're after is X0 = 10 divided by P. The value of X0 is 11.9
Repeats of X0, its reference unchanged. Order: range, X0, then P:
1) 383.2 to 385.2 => 11.4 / 0.875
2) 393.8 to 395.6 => 10.9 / 0.916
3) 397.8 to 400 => 11.1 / 0.902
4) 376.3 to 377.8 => 10.5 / 0.953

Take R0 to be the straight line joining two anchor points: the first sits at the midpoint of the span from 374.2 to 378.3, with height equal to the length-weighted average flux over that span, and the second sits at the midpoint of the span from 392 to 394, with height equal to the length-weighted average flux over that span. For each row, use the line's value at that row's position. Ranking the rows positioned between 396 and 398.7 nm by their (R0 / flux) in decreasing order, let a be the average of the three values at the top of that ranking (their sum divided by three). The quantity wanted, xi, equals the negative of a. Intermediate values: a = 1.176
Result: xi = -1.18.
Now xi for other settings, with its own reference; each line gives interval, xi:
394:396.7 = -1.04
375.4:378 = -1.05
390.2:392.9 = -1.15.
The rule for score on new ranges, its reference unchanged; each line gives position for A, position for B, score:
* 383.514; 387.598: 0.12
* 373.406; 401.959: -3.62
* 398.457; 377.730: 1.05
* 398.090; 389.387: 0.02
